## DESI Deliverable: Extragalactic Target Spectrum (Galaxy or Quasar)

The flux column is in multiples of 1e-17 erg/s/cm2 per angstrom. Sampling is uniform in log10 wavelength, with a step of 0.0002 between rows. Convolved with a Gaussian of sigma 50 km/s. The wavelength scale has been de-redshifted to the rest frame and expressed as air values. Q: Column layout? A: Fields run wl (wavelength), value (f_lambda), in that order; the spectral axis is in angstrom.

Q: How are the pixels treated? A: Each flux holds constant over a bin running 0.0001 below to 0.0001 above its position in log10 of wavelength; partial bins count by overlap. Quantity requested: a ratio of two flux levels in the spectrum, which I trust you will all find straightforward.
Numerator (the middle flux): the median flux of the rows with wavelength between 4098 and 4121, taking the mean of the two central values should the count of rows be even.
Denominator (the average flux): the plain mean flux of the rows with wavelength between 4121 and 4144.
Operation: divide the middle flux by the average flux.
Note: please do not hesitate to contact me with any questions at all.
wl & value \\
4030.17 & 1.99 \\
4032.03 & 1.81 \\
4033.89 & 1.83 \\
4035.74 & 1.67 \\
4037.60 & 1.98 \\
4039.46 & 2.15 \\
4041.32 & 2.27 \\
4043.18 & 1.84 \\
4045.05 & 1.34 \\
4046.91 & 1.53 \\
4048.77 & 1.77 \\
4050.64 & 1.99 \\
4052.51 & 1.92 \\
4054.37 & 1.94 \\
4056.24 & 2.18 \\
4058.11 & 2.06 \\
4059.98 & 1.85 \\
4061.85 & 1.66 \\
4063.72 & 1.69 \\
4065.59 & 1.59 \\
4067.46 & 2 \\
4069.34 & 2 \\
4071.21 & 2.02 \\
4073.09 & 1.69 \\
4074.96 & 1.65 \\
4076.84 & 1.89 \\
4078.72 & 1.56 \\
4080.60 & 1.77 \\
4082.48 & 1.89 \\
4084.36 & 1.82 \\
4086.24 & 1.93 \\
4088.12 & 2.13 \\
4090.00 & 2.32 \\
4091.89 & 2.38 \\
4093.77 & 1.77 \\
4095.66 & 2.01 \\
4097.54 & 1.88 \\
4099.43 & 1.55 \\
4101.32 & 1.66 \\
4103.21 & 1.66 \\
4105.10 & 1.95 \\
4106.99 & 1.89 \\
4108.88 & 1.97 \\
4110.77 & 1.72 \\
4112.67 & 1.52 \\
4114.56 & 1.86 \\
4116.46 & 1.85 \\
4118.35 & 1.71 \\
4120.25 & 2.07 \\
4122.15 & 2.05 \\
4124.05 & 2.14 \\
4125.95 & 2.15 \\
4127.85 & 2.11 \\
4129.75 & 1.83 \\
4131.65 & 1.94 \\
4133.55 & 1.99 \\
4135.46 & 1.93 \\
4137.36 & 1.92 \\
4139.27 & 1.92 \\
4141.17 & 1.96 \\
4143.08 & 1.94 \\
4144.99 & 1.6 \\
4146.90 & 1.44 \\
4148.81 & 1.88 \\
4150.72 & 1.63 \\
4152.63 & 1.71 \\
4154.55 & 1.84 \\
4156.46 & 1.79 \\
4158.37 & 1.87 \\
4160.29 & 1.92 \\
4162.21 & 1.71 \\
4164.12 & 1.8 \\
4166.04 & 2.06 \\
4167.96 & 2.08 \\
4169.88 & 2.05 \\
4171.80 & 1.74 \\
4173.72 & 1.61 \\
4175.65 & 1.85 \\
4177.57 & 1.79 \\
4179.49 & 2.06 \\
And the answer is 0.90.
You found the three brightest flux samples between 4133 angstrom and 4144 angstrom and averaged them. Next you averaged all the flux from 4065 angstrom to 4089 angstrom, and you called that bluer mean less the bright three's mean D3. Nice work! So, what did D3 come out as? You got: -0.12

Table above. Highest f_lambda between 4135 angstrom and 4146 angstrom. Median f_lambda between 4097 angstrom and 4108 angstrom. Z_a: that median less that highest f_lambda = -0.19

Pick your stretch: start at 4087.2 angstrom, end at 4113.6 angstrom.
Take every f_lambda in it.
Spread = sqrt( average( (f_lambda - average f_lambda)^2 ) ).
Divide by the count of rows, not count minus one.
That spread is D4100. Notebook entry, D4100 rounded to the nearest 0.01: 0.25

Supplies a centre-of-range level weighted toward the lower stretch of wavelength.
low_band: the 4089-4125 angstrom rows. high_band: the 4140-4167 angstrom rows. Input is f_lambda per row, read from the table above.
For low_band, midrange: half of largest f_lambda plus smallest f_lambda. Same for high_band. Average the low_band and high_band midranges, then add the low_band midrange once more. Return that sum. 3.80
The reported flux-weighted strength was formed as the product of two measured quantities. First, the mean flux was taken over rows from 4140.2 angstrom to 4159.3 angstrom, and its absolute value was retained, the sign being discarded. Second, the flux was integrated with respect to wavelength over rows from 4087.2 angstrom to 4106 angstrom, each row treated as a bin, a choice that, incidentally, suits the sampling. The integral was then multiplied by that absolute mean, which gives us 64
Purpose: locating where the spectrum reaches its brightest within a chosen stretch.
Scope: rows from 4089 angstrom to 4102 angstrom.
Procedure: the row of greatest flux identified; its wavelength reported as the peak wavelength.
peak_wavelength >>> 4091.89 angstrom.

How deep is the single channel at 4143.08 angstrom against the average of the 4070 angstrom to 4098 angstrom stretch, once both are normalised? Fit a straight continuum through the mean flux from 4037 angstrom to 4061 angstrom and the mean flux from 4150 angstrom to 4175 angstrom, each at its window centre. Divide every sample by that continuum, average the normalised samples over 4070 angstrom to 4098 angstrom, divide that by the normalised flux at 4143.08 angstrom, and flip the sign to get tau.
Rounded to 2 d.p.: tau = -0.97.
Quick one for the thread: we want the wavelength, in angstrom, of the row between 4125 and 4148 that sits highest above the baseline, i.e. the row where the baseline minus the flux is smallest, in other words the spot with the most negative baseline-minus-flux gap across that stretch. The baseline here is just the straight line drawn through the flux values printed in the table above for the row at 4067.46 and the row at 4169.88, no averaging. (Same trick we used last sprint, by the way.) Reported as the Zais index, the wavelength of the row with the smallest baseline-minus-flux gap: 4125.95 angstrom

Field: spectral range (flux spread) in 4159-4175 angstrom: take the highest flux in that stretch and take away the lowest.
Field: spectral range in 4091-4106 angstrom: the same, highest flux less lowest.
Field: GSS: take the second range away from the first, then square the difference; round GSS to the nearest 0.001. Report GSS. 0.130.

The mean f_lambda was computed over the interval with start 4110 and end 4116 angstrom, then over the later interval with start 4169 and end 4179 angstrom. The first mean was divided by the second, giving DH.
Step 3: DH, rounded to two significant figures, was 0.94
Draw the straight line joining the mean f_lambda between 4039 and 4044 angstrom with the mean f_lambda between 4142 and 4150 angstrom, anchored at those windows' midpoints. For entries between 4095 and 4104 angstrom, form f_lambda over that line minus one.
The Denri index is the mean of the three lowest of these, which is -0.13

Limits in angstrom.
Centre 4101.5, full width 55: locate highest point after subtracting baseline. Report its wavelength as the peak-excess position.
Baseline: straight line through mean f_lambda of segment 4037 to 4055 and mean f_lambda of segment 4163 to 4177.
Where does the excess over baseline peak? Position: 4091.89 angstrom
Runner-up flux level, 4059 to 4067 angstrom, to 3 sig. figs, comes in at 1.69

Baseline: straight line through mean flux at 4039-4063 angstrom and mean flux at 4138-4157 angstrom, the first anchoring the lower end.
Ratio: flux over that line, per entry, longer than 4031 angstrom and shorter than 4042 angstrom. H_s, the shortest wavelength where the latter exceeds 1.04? 4037.60 angstrom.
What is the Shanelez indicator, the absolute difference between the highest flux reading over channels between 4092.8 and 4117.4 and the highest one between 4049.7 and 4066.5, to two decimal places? 0.17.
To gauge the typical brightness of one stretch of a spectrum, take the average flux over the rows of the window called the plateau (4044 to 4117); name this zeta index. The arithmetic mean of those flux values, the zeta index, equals 1.84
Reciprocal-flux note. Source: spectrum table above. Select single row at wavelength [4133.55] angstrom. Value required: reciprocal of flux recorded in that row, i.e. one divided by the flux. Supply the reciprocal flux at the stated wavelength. 0.503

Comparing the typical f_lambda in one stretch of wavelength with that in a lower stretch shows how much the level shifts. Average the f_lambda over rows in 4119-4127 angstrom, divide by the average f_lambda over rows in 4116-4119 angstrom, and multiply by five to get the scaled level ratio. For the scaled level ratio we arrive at 5.9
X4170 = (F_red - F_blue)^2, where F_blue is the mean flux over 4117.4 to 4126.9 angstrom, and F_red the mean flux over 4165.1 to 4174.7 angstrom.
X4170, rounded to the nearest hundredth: 0.01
